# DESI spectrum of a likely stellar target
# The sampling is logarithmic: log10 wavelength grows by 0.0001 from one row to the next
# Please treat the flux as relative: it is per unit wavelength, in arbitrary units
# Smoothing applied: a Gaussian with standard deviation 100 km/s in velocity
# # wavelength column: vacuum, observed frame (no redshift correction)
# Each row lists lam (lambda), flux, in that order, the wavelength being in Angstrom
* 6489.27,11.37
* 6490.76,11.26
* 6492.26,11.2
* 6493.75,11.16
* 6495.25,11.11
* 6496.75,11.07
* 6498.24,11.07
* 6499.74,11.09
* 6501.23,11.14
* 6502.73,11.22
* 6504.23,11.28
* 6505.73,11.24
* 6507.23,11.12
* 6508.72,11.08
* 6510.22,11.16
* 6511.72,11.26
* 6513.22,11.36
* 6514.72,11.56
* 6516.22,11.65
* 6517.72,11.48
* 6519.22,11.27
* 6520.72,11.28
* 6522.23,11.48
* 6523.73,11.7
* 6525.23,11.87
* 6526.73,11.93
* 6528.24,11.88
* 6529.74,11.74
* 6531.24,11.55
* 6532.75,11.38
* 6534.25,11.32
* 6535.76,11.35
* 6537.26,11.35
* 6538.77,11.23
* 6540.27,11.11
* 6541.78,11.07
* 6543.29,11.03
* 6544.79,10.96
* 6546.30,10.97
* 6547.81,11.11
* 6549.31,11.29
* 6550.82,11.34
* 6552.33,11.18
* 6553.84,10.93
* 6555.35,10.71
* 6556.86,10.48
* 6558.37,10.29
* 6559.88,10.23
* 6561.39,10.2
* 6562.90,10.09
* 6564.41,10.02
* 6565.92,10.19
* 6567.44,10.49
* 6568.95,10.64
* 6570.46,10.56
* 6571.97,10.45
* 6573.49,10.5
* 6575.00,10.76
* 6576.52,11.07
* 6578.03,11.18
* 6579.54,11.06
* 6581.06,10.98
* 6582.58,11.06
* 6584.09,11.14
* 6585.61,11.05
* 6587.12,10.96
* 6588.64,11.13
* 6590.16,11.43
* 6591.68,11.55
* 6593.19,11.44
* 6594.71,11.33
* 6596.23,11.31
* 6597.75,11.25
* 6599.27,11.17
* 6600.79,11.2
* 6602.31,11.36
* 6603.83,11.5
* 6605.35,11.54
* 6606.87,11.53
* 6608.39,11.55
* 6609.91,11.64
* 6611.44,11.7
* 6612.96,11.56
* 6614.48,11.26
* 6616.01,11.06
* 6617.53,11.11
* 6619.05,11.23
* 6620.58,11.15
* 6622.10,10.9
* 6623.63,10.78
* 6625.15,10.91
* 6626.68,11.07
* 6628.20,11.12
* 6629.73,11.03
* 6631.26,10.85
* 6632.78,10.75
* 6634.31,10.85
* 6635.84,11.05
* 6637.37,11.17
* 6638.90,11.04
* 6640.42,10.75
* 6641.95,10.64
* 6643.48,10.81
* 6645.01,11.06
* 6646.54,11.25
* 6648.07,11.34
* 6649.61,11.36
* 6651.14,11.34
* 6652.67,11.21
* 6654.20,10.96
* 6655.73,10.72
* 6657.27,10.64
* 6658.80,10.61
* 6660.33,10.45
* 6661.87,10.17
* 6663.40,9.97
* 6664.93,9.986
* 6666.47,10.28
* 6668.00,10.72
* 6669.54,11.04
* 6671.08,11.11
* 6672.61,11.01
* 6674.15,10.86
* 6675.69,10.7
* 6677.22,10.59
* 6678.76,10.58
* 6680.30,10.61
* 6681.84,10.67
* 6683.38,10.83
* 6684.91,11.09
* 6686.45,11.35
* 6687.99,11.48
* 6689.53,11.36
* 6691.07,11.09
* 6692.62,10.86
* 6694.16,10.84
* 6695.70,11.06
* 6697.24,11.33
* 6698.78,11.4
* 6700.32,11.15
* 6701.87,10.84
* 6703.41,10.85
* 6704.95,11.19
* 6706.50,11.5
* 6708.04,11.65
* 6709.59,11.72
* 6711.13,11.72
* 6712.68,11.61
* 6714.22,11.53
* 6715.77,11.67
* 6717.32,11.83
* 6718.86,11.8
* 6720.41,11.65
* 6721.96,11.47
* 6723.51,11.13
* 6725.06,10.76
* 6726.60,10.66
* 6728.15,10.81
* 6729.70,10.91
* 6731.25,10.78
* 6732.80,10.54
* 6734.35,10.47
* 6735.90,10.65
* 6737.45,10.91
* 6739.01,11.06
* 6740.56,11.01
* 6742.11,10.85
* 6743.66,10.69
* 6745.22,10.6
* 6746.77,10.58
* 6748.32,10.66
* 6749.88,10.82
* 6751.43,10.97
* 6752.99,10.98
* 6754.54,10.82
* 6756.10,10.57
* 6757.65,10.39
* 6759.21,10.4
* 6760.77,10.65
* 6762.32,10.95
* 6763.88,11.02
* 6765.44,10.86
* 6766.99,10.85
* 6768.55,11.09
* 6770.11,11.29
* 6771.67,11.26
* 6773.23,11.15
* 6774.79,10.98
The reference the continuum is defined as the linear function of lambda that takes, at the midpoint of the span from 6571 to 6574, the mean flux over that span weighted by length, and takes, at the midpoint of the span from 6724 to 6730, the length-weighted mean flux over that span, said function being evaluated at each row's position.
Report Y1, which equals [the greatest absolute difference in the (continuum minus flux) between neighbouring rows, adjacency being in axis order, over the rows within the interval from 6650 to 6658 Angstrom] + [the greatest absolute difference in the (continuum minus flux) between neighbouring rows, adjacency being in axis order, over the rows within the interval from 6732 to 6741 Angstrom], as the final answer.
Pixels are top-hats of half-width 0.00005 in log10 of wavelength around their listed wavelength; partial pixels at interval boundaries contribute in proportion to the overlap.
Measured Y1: 0.51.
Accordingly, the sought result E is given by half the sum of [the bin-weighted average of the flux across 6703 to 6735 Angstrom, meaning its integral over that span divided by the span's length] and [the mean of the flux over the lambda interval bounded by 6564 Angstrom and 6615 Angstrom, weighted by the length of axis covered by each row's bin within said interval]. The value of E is 11.2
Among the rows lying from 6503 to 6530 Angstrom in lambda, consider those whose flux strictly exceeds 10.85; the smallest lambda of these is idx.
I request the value 6504.23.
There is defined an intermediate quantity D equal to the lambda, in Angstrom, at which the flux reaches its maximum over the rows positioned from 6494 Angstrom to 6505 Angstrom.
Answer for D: 6504.23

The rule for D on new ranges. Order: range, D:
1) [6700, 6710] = 6709.59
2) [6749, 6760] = 6752.99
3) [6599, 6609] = 6608.39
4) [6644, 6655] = 6649.61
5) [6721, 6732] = 6721.96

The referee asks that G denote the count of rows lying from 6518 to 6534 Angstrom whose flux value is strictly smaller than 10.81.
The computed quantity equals 0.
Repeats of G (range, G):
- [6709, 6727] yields 2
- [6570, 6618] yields 4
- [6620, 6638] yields 2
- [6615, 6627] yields 1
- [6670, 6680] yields 3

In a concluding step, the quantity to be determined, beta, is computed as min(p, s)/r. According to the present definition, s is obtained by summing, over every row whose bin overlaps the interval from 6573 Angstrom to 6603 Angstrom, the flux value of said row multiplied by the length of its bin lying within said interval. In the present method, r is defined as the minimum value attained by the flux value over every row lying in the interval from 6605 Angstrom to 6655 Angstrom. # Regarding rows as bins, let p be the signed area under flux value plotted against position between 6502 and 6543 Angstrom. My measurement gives 31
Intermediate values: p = 467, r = 10.64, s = 335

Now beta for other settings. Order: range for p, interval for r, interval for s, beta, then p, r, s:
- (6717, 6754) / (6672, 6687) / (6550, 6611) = 38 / 404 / 10.58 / 669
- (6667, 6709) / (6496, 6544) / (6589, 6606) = 18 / 463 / 11.03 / 193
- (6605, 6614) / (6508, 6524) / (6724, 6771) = 9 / 104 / 11.08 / 507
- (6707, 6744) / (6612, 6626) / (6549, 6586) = 37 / 413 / 10.78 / 396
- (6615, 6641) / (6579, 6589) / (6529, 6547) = 18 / 286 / 10.96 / 203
